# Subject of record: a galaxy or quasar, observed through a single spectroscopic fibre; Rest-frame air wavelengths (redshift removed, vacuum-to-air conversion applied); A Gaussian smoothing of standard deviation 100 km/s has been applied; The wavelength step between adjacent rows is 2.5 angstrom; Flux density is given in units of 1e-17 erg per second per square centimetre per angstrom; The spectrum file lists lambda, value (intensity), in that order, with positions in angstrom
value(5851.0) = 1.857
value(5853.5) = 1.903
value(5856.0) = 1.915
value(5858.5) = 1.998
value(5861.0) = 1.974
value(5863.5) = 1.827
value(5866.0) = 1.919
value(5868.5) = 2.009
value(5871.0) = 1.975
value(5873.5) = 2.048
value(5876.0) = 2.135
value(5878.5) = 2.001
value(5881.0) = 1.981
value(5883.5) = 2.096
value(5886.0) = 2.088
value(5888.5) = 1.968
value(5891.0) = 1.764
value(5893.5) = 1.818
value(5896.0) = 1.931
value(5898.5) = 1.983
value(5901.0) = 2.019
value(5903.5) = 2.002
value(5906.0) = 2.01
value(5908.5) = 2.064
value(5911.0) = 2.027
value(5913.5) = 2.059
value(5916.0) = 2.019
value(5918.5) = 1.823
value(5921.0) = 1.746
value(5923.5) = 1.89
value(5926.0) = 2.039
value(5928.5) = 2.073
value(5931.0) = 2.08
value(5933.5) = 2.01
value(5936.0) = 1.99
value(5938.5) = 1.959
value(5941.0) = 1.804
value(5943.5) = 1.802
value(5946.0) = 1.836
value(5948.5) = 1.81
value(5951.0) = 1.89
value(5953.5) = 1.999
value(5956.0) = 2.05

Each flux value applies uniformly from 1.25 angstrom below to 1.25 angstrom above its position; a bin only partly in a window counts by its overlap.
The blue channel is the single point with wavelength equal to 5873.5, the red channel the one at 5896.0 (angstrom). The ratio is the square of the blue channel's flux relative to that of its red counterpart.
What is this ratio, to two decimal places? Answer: 1.12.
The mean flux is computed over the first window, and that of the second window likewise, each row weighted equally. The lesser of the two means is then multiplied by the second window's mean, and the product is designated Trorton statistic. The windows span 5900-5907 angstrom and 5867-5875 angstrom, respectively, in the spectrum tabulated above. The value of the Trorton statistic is 4.04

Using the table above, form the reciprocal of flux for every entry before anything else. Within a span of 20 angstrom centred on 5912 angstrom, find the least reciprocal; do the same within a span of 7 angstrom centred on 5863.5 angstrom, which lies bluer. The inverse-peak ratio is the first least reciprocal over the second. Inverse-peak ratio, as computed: 0.96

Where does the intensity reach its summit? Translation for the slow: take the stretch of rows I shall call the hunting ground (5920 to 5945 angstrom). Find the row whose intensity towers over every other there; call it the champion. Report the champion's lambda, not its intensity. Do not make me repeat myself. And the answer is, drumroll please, 5931.0 angstrom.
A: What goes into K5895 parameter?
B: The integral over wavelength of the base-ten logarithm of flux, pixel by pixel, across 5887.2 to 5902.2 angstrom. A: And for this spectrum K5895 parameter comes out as 4.22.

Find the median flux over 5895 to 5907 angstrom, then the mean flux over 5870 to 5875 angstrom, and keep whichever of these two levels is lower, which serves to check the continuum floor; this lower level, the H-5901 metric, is 2.00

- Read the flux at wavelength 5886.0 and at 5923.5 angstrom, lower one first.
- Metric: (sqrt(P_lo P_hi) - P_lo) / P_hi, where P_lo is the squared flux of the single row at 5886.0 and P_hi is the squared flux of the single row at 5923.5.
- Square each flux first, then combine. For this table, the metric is -0.12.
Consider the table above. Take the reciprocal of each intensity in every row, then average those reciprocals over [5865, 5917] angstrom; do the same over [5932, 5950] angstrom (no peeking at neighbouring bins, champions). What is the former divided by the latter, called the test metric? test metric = 0.95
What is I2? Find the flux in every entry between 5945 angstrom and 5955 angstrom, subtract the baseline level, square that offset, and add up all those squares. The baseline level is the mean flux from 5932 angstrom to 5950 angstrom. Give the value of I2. 0.021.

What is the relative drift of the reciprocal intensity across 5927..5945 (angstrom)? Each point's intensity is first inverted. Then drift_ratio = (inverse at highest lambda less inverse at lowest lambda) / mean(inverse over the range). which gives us 0.14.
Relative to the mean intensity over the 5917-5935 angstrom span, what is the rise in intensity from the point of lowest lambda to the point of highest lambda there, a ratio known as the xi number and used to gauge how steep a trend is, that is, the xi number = 0.10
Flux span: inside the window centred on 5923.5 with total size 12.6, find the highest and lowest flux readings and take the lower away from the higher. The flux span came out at 0.33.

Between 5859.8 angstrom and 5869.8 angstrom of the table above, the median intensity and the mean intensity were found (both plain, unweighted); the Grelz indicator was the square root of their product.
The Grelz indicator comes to 1.94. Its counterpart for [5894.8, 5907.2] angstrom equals 2.00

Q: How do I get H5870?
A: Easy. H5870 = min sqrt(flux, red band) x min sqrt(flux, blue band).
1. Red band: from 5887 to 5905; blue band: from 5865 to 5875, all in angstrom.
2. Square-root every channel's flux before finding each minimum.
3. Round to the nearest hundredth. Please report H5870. 1.84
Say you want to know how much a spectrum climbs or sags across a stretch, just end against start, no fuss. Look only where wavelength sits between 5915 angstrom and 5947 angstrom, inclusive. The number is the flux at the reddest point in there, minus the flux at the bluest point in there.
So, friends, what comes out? -0.18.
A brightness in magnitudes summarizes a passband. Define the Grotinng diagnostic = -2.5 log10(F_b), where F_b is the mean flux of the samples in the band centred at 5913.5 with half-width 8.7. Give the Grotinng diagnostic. -0.733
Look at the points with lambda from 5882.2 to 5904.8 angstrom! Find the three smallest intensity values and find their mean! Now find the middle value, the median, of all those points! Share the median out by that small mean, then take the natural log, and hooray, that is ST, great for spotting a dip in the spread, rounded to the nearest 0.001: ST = 0.076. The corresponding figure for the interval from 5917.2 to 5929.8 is 0.038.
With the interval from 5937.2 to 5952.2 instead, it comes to 0.010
